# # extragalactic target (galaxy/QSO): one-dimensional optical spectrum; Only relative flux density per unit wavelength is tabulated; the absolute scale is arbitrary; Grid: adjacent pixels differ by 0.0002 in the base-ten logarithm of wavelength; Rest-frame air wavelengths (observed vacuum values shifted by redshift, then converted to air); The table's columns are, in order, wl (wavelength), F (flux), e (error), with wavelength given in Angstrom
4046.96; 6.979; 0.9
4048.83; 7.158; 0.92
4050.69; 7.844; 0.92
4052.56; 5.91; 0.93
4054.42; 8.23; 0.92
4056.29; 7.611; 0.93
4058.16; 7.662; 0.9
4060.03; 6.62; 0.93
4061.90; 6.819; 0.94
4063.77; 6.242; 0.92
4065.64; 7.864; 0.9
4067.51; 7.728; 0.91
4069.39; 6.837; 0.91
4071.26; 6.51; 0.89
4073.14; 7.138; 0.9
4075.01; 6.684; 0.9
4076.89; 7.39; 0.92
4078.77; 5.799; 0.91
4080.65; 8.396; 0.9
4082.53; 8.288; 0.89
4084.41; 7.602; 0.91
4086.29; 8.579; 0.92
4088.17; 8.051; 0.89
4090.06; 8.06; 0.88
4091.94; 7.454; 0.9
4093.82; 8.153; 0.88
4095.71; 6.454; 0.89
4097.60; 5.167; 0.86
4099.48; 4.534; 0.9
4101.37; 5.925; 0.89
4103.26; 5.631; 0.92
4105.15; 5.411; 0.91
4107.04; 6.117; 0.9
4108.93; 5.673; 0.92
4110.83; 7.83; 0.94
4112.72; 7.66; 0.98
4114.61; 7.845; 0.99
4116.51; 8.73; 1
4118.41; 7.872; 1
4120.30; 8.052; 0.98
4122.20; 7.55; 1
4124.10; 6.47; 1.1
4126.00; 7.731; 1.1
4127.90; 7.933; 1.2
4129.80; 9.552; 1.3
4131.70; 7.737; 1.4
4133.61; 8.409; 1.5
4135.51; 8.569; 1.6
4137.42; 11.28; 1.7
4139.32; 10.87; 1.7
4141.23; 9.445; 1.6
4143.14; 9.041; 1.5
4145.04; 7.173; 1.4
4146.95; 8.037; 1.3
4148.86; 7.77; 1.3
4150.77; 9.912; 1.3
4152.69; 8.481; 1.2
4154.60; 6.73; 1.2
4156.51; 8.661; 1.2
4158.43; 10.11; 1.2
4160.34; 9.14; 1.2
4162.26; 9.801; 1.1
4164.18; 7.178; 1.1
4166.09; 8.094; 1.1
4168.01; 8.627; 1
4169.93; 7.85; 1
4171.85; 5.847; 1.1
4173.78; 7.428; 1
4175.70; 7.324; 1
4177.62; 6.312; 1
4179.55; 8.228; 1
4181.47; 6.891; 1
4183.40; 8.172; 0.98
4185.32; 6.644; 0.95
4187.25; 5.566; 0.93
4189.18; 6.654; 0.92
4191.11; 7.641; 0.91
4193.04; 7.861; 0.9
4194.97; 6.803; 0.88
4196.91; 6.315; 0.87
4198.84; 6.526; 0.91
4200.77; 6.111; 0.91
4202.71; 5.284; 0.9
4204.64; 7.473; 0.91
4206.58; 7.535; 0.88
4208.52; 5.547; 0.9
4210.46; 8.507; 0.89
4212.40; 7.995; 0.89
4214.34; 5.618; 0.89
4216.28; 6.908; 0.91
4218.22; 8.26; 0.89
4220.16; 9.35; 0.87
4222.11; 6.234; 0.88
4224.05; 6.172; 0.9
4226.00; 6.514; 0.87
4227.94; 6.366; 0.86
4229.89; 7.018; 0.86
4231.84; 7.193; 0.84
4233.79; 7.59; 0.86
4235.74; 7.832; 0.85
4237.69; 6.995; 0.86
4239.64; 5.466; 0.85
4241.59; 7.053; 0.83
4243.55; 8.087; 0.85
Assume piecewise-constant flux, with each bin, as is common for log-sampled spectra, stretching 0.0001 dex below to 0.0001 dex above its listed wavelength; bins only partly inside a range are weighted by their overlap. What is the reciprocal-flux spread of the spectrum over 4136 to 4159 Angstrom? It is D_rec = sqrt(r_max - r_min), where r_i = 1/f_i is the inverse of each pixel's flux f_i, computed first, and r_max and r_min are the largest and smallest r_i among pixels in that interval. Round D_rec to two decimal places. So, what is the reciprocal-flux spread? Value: 0.24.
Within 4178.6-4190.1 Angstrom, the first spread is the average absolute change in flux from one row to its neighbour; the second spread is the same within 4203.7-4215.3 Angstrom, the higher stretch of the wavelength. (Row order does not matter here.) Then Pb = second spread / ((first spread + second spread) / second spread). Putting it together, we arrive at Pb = 0.9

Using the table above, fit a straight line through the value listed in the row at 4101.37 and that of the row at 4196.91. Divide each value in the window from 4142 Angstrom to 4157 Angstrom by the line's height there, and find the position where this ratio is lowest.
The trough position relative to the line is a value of 4154.60 Angstrom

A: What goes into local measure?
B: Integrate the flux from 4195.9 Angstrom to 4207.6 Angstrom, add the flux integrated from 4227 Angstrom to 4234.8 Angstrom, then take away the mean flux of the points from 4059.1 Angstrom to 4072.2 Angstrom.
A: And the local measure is 124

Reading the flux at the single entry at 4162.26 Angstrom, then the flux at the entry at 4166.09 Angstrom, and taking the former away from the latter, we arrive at -1.7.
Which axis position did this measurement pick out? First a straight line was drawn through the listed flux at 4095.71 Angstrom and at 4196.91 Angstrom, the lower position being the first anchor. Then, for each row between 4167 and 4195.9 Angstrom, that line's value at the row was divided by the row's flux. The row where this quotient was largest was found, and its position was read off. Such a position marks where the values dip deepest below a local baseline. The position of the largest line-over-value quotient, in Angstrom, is 4187.25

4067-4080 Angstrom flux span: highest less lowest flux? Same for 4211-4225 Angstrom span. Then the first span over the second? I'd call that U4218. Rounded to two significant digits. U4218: 0.52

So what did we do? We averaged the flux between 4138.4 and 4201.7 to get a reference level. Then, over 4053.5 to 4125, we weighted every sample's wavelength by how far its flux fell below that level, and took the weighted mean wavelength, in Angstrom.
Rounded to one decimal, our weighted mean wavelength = 4091.8 Angstrom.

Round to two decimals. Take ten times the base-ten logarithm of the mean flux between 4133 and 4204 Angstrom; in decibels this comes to 8.95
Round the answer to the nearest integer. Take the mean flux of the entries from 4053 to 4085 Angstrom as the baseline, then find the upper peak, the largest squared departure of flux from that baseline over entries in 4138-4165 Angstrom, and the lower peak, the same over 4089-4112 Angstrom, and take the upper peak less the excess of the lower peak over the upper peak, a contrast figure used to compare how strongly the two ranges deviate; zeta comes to 19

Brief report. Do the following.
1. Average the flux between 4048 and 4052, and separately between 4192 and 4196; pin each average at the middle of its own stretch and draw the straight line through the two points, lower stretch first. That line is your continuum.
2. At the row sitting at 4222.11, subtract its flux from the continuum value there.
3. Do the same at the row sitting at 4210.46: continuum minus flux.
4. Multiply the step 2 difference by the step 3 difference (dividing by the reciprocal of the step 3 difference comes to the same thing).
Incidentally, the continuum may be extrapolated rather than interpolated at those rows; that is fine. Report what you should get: -1.3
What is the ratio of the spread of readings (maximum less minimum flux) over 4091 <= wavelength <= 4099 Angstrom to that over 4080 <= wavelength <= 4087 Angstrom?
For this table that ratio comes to 3.1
